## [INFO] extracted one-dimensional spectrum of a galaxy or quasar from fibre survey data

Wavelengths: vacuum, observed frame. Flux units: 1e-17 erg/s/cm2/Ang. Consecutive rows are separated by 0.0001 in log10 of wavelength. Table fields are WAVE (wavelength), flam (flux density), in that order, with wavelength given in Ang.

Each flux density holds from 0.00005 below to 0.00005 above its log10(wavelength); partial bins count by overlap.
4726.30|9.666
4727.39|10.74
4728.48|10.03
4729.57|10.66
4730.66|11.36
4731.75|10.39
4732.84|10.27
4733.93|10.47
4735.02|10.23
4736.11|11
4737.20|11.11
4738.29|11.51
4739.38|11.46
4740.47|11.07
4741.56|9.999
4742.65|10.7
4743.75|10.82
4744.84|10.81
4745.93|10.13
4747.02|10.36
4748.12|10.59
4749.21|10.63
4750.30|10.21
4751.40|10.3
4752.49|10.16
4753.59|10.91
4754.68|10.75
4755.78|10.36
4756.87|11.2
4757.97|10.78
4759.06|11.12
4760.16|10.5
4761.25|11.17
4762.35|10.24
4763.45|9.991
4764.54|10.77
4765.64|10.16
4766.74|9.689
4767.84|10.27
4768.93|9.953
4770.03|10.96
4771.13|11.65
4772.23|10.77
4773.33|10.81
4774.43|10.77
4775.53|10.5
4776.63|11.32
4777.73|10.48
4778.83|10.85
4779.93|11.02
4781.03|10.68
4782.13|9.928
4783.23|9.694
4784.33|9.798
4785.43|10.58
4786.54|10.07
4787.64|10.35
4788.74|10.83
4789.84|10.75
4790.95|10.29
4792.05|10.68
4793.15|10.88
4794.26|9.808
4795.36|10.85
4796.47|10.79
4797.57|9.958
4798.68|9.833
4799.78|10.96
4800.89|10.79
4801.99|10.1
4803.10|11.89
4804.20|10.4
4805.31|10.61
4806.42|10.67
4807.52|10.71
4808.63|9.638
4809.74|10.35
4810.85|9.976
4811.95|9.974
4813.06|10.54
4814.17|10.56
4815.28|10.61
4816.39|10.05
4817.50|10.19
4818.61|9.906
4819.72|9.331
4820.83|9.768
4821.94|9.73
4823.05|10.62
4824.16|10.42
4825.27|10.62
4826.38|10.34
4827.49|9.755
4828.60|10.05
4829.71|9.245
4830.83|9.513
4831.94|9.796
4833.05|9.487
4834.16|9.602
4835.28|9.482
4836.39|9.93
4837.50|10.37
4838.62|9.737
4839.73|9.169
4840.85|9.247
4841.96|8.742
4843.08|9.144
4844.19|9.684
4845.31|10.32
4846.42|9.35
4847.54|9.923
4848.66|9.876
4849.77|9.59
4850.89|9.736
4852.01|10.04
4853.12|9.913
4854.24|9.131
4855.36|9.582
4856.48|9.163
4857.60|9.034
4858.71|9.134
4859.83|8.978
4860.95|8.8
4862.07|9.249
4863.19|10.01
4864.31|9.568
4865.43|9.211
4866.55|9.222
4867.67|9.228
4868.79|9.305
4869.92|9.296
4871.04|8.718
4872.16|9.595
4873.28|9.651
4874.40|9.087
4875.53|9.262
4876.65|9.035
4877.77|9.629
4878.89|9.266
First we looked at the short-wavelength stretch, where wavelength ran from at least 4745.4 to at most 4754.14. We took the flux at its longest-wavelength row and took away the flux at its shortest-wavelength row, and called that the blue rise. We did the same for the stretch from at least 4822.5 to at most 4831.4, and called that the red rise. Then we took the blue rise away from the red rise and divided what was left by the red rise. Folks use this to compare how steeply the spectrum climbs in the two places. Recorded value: 1.7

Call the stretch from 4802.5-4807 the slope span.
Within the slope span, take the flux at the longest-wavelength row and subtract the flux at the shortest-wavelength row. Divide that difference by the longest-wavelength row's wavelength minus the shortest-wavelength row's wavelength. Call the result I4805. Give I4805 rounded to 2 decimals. -0.37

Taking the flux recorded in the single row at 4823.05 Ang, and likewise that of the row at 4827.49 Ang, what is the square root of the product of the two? 10.18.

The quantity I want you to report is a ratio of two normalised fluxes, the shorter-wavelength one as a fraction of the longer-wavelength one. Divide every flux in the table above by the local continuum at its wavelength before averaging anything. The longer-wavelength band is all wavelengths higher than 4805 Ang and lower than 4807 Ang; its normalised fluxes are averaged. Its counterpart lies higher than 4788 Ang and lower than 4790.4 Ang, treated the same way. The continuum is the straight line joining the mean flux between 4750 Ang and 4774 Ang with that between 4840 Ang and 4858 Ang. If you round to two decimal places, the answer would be 0.99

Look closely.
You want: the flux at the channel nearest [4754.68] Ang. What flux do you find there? 10.75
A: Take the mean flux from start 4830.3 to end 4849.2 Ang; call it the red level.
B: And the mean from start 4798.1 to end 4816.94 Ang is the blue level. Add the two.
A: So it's 20.1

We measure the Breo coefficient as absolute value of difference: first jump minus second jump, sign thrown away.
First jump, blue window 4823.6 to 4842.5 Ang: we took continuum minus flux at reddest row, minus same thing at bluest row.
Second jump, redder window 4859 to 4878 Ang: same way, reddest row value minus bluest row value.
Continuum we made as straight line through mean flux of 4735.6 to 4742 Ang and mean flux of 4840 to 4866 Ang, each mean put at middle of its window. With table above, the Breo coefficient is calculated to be 2.3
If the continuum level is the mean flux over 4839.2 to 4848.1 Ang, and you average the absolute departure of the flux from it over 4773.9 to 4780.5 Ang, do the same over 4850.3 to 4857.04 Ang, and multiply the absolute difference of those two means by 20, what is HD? 21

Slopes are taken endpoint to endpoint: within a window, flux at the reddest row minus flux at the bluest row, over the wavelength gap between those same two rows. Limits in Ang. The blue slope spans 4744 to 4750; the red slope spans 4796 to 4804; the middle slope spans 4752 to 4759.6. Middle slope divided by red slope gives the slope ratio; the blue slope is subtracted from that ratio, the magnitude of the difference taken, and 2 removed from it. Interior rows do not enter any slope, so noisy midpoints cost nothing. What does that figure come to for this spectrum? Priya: -1.1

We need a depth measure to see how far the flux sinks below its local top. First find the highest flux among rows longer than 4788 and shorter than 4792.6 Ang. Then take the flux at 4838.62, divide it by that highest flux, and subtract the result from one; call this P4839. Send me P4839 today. 0.10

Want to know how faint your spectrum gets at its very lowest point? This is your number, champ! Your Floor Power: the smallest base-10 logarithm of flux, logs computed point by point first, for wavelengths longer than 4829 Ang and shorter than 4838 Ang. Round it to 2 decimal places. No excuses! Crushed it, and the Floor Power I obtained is 0.97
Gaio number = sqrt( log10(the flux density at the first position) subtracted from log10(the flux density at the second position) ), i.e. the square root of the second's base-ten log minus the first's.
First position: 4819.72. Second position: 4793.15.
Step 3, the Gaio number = 0.26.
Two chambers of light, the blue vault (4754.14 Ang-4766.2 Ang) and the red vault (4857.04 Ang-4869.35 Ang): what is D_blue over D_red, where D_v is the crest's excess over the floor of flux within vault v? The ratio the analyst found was 1.00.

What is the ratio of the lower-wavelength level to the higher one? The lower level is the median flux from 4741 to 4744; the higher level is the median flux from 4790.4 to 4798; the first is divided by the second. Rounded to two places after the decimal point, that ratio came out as 1.00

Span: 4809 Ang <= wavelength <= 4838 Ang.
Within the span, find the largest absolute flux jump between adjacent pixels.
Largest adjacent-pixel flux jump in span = 0.89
